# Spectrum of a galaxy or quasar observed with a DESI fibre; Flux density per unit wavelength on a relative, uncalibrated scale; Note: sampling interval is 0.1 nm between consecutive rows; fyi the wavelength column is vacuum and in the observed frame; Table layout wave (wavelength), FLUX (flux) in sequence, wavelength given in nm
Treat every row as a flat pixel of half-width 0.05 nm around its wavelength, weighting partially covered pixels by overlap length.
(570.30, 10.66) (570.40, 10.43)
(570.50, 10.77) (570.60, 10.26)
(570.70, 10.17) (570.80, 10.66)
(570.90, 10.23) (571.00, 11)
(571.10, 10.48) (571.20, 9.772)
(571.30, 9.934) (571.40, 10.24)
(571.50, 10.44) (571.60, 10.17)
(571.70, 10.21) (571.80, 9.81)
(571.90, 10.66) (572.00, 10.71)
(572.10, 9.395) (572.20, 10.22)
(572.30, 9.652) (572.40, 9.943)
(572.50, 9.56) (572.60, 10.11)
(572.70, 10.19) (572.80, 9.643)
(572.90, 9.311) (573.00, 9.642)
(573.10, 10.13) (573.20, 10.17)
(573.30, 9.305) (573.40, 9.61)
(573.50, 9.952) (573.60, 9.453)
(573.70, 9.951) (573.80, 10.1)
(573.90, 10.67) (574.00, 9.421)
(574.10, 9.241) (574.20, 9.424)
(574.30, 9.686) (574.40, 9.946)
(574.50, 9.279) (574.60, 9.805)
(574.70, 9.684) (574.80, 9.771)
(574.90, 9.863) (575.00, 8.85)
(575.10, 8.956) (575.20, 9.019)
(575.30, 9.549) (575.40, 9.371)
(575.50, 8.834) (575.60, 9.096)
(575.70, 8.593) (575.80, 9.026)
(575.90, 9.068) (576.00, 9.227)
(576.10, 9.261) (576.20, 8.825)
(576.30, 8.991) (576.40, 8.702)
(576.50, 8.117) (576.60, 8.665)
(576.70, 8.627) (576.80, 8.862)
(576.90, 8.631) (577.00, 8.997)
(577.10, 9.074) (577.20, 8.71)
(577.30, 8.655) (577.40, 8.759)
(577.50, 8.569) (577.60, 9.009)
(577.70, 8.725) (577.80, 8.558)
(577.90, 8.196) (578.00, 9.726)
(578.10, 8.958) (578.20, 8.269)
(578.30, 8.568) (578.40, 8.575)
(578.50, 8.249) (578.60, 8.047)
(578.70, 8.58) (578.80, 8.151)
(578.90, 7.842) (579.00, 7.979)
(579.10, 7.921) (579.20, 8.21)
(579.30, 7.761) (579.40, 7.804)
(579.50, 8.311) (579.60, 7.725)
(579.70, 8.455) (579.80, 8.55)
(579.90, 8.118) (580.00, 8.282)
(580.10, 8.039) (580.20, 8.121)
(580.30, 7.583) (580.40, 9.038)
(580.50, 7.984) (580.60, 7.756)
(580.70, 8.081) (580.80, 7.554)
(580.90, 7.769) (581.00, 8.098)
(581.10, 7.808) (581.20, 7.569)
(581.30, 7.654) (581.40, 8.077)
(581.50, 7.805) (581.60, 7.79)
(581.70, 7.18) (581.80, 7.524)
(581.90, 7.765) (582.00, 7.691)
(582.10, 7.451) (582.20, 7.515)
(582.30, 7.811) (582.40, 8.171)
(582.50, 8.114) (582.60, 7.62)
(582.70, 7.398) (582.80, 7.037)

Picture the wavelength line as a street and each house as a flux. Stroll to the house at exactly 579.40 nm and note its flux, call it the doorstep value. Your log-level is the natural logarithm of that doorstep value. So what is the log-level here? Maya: 2.05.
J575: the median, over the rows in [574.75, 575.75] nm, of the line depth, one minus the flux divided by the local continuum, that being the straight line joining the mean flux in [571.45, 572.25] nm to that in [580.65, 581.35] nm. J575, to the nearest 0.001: 0.022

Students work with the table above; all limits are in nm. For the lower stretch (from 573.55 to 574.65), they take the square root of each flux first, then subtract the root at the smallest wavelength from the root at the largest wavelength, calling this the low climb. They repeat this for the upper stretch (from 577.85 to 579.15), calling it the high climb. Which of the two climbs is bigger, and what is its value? 0.057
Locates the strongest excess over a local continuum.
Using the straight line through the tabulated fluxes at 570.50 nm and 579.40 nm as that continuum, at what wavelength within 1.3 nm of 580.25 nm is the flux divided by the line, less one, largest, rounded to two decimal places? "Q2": 580.40 nm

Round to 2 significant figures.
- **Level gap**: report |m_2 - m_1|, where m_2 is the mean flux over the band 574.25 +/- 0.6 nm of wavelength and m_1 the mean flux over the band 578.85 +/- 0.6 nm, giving 1.6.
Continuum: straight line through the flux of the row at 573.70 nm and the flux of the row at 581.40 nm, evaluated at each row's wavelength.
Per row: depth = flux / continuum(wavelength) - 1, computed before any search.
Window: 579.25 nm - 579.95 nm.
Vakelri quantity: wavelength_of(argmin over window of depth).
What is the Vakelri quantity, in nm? 579.30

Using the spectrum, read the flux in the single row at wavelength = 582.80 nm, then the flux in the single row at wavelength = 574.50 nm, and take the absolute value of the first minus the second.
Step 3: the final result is 2.2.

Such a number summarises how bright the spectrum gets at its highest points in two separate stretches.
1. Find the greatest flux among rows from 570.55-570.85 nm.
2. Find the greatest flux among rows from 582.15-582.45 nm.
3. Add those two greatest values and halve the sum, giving 9.4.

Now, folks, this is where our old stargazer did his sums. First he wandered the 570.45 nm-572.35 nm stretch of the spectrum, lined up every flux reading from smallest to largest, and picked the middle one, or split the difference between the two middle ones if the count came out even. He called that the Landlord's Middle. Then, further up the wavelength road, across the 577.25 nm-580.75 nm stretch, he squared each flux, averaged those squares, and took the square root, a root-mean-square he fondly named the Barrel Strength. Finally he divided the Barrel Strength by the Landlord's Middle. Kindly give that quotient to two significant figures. 0.81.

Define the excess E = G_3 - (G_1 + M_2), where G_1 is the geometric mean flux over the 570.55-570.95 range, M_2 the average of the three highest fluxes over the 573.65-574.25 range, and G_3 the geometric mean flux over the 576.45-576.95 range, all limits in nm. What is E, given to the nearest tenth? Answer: -12.0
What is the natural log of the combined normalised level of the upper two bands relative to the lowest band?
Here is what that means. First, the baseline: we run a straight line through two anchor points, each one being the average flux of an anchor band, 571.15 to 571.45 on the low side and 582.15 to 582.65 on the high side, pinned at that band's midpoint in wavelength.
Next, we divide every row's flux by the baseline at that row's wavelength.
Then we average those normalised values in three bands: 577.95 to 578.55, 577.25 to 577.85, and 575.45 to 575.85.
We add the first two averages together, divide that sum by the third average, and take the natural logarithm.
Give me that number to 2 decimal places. 0.72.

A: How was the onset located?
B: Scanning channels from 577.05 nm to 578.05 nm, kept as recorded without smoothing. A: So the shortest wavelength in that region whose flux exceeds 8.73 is 577.10 nm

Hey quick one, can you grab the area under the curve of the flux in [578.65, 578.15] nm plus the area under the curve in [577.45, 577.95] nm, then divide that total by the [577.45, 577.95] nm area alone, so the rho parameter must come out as 1.97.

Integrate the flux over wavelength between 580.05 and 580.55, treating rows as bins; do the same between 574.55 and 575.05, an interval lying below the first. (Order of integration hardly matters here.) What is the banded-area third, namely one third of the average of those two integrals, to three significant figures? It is 1.48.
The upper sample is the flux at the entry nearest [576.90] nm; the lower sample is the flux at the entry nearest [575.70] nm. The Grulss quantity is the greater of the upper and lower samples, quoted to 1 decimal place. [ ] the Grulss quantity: 8.6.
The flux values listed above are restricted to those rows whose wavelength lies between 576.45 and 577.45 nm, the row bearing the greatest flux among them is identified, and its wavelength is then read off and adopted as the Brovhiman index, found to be 577.10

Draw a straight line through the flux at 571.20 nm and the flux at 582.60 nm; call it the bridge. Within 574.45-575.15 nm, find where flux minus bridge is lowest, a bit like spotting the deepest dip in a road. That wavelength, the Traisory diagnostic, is 575.00 nm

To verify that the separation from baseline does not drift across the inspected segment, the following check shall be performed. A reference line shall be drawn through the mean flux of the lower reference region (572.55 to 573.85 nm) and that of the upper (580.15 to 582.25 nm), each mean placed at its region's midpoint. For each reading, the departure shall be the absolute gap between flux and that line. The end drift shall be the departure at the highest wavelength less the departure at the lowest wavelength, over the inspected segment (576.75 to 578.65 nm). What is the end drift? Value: 0.36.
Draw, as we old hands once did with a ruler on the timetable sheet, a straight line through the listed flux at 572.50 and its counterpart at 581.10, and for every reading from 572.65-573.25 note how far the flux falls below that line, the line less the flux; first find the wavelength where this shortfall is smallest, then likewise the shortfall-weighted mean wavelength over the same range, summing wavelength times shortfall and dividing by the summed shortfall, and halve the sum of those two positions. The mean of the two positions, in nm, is 573.10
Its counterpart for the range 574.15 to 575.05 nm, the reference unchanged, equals 574.74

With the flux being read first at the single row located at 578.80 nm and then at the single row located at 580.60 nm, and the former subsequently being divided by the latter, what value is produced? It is 1.05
